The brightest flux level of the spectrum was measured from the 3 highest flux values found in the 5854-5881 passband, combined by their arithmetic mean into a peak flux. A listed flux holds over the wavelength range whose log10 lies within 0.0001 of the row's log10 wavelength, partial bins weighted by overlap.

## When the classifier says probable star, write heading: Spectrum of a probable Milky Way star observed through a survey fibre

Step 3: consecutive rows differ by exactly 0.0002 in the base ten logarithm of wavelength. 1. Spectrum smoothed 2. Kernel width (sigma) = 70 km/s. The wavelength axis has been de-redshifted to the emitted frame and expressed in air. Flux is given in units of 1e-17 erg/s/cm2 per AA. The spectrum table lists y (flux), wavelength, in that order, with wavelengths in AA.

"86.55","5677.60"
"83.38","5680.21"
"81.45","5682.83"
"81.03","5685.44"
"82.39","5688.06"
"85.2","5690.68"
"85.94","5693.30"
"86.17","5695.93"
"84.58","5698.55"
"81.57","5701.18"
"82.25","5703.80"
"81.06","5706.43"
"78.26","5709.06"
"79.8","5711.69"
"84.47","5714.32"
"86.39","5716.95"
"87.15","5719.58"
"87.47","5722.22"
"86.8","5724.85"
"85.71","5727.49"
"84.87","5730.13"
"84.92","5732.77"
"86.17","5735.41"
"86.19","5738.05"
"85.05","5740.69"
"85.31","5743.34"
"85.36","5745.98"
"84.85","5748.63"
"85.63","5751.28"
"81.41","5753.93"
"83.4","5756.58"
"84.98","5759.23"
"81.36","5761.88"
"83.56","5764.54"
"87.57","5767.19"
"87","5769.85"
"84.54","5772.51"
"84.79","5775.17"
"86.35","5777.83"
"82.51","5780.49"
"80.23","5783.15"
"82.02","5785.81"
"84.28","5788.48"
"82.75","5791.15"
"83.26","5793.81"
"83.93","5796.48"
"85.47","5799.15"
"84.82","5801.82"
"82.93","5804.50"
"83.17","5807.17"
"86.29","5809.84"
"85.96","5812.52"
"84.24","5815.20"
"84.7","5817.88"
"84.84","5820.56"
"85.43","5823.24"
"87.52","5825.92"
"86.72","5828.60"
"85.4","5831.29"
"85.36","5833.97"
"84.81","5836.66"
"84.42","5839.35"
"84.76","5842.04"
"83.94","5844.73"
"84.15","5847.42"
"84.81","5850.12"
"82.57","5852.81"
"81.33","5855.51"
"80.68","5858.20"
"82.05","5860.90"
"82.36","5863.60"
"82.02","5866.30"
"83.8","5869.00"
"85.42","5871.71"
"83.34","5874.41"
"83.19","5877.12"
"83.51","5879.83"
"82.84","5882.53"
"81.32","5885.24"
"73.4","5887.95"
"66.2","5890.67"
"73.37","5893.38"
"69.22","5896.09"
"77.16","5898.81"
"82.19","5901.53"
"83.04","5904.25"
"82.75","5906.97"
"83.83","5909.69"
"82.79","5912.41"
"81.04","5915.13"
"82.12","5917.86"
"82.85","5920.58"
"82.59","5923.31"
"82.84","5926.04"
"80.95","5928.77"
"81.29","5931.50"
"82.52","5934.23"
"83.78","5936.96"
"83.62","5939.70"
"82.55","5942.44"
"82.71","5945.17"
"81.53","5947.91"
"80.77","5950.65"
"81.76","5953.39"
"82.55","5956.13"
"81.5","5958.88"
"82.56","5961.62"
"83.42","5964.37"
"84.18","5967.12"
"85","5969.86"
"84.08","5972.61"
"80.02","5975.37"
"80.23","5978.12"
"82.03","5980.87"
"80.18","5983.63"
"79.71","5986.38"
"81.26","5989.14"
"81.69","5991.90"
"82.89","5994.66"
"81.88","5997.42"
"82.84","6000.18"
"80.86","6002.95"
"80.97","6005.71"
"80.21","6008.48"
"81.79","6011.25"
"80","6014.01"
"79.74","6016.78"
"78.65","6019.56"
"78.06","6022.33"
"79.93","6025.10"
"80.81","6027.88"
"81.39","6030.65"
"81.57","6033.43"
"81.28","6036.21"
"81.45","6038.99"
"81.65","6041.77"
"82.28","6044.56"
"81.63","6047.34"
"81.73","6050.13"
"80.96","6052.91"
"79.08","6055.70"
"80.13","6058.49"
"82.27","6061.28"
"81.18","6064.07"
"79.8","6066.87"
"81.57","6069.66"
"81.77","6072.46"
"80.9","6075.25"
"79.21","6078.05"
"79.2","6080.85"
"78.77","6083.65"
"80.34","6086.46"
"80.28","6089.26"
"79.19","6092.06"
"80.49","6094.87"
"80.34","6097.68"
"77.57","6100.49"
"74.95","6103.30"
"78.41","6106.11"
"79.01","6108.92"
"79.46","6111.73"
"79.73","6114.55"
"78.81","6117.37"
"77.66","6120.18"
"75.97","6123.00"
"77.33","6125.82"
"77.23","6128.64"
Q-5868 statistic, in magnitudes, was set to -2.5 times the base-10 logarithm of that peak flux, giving -4.81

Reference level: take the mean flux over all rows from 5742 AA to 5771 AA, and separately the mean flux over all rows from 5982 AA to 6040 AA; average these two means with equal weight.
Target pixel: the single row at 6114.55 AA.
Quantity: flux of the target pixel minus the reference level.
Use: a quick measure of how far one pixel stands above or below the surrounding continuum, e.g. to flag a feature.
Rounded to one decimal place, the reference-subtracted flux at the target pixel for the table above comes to -3.0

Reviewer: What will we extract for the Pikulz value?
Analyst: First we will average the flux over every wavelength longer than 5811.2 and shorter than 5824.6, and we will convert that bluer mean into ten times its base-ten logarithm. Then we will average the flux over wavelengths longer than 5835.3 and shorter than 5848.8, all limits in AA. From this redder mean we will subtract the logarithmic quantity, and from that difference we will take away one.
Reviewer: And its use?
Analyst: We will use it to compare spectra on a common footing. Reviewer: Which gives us 64.1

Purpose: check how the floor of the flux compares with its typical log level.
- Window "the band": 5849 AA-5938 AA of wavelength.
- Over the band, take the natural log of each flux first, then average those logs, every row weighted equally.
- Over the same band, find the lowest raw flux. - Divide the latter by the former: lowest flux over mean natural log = 15.1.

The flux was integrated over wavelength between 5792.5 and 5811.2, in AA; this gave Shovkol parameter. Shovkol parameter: 1576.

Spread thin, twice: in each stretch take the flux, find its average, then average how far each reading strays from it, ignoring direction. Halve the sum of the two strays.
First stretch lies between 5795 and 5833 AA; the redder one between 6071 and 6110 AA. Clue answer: 1.09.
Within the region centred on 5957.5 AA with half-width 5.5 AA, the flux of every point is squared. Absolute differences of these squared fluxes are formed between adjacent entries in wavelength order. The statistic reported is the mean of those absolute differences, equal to 159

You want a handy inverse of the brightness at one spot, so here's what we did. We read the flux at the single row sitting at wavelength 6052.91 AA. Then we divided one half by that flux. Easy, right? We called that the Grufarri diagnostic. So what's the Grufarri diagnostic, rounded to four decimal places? 0.0062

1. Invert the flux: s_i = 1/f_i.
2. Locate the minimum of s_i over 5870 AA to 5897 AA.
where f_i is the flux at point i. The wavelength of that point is 5871.71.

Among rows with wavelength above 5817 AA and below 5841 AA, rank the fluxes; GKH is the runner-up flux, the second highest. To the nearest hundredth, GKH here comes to 86.72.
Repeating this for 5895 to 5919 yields 83.04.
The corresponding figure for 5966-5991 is 84.18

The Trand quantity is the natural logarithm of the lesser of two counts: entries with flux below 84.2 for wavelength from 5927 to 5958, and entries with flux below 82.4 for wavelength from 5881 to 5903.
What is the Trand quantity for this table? 1.9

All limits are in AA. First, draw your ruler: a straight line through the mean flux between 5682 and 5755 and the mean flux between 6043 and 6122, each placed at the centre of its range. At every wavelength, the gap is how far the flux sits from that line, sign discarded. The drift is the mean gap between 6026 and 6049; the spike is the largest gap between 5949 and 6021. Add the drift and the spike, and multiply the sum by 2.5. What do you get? 12.2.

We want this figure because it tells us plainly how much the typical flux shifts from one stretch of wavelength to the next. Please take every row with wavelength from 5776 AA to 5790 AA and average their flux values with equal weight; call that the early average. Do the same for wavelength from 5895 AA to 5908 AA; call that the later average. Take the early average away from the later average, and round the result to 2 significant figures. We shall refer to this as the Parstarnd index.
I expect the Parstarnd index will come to -4.2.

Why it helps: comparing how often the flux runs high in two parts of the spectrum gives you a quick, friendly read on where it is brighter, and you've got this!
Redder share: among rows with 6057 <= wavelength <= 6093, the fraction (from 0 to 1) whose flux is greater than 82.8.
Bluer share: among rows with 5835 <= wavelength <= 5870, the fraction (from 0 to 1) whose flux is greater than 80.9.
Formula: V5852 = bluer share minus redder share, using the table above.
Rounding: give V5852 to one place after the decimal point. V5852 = 0.9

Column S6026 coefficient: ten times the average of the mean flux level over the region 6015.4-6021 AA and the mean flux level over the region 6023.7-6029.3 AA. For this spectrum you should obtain 798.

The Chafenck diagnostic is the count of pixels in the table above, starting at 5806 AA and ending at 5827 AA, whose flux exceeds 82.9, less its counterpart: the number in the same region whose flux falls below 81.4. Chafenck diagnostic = 8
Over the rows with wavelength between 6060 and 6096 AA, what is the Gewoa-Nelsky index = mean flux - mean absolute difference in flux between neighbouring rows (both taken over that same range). 79.4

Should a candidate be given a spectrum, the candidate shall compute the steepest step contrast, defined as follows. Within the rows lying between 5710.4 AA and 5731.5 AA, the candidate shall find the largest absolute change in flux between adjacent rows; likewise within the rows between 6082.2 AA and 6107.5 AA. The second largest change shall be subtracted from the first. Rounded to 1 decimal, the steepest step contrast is 1.2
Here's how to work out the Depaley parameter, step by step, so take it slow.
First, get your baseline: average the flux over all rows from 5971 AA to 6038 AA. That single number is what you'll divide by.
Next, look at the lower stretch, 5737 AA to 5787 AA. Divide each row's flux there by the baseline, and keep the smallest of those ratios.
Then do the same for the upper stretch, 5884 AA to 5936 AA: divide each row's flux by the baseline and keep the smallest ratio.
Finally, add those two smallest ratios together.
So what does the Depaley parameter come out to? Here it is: 1.81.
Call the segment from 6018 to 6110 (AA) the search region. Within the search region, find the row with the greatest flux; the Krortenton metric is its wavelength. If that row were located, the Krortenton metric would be 6044.56 AA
